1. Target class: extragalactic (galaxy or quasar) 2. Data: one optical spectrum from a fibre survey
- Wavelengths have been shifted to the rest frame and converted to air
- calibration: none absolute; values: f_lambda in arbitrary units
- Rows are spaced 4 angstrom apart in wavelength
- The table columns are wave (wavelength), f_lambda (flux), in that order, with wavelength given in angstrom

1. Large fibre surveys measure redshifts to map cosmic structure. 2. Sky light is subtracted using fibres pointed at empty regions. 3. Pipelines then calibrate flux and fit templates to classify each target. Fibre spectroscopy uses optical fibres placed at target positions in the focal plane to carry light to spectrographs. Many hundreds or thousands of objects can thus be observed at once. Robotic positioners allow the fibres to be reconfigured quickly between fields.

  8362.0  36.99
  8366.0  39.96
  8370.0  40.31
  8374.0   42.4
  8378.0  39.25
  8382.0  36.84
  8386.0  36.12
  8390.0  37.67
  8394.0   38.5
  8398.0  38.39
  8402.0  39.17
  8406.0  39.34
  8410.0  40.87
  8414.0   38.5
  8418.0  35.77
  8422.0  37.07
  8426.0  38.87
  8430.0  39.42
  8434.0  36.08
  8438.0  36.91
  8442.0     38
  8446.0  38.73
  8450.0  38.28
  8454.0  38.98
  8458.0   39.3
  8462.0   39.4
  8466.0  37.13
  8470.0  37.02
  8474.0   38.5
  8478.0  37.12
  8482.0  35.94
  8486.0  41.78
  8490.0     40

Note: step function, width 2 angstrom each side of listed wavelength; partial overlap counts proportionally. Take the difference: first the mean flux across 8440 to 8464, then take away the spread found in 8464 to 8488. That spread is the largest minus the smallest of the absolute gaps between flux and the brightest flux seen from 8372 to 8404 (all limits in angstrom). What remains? 32.9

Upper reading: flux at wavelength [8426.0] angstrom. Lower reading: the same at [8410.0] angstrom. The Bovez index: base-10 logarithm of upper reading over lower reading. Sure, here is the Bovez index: -0.02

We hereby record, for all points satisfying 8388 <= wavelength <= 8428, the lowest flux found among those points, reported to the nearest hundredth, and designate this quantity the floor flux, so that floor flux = 35.77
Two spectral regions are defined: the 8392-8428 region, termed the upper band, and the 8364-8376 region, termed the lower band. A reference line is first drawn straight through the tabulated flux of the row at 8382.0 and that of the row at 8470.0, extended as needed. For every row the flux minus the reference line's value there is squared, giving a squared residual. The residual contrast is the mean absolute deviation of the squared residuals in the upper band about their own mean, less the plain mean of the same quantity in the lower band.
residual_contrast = -15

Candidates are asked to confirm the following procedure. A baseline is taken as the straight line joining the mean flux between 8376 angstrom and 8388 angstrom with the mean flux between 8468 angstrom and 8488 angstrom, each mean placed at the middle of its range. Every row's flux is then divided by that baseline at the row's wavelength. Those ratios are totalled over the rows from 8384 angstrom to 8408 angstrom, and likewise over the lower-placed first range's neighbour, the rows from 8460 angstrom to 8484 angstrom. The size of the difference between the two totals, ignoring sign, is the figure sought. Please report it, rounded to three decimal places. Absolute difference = 0.192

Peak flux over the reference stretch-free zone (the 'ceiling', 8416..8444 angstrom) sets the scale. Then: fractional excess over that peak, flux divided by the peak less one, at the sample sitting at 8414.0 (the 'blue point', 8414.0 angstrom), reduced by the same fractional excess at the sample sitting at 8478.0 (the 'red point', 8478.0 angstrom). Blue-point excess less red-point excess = 0.035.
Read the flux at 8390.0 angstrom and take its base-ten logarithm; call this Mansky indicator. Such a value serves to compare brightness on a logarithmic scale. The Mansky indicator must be 1.58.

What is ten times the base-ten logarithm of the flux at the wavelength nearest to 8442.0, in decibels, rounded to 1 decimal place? 15.8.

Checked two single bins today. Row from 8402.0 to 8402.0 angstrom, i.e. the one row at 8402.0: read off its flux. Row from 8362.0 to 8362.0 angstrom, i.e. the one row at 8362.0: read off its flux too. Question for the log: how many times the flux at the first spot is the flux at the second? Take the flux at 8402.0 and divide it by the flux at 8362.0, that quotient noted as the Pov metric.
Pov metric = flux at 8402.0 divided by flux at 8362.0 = 1.06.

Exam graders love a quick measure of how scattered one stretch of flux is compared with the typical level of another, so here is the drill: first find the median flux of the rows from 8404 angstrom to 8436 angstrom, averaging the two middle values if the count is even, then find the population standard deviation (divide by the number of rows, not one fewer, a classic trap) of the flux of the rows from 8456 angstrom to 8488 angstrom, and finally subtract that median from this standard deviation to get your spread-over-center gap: -36.9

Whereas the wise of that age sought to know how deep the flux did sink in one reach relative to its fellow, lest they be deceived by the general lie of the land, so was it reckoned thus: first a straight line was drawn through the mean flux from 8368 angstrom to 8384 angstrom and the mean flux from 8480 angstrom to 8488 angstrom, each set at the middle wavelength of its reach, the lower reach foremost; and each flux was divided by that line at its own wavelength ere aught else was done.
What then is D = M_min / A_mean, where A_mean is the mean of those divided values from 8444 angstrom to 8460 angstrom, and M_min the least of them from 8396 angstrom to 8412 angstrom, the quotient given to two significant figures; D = 0.98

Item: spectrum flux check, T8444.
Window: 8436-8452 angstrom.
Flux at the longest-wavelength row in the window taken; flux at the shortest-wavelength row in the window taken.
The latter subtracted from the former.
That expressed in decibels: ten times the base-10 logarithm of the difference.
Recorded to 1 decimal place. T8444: 1.4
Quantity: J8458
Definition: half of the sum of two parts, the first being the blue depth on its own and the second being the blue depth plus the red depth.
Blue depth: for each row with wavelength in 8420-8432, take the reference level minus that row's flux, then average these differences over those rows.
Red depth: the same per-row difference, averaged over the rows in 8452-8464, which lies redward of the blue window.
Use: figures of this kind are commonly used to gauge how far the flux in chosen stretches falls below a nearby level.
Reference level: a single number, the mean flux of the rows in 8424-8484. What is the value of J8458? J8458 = -1.1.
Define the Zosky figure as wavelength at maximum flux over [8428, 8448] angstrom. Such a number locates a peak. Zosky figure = 8430.0 angstrom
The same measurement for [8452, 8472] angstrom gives 8462.0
